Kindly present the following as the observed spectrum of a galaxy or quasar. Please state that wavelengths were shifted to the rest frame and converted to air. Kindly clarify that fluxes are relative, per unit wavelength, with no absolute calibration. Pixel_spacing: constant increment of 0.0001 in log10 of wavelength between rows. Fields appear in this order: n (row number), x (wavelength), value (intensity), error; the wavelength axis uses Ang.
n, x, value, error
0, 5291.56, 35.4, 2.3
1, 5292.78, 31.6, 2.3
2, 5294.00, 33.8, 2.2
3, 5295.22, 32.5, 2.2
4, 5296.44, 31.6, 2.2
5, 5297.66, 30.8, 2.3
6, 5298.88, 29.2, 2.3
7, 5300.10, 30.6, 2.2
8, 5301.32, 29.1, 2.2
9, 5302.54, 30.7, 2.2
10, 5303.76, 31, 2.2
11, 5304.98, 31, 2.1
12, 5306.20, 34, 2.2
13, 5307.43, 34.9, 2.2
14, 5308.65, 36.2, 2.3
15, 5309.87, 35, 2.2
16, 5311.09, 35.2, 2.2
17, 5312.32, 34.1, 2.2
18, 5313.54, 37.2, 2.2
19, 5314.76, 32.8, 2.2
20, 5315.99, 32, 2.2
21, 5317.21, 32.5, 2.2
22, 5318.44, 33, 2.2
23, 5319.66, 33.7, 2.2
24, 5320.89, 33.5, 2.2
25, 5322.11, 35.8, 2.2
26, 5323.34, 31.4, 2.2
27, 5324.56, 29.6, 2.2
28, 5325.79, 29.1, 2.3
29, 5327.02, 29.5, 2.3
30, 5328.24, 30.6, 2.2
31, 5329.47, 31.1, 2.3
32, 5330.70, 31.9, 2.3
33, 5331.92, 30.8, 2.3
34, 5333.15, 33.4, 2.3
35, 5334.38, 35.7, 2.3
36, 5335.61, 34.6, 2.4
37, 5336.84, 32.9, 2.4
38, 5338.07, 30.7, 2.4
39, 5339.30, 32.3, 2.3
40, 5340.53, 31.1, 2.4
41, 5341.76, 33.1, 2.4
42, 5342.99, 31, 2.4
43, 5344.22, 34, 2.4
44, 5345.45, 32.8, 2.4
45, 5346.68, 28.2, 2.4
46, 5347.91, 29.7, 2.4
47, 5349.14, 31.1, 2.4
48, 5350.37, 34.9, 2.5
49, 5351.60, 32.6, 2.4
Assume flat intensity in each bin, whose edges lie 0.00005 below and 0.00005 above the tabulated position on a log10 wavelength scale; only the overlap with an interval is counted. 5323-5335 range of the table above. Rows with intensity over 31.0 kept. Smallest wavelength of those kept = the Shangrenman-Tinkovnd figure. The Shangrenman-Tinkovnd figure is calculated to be 5323.34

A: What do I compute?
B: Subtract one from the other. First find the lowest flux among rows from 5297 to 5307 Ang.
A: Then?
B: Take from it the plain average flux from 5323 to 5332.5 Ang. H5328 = -1.4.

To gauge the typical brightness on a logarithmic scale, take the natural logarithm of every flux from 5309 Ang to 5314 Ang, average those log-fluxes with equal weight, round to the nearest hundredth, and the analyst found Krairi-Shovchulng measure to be 3.57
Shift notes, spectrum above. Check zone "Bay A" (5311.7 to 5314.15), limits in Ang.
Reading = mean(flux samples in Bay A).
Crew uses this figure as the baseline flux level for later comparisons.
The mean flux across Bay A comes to 36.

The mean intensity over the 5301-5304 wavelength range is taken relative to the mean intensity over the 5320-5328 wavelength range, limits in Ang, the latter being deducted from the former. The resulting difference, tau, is -1.2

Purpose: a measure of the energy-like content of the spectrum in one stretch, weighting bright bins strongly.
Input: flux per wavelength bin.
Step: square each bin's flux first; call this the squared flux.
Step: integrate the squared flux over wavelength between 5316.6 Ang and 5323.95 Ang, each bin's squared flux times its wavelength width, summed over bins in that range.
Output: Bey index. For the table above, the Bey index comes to 8172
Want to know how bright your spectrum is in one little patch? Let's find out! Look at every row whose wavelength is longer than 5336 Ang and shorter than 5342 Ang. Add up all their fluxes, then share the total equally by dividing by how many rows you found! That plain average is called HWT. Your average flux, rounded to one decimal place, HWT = 32.0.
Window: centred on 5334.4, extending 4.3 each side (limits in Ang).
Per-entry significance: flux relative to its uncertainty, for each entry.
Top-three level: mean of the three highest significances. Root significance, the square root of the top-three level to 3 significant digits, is 3.85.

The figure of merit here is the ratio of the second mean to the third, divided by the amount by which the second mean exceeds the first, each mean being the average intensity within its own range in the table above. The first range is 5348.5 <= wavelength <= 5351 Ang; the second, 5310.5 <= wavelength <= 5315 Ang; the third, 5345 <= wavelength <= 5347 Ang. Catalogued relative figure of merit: 0.6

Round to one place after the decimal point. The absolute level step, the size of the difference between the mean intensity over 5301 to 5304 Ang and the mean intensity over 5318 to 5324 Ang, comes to 3.2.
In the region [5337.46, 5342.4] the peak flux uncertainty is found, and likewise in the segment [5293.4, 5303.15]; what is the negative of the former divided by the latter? -1.04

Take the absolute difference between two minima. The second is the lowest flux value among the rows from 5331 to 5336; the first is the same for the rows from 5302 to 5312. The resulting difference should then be 0.1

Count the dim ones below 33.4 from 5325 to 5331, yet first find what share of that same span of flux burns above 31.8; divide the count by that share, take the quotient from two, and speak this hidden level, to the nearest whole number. -23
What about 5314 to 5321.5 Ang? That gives -2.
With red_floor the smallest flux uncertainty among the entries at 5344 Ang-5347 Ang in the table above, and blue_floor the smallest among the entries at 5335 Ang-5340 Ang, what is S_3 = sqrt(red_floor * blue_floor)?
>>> 2.35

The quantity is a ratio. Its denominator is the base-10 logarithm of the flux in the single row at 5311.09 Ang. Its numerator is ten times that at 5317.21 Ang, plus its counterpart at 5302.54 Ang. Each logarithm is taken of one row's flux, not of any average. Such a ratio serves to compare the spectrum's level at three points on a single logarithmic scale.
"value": 10.7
